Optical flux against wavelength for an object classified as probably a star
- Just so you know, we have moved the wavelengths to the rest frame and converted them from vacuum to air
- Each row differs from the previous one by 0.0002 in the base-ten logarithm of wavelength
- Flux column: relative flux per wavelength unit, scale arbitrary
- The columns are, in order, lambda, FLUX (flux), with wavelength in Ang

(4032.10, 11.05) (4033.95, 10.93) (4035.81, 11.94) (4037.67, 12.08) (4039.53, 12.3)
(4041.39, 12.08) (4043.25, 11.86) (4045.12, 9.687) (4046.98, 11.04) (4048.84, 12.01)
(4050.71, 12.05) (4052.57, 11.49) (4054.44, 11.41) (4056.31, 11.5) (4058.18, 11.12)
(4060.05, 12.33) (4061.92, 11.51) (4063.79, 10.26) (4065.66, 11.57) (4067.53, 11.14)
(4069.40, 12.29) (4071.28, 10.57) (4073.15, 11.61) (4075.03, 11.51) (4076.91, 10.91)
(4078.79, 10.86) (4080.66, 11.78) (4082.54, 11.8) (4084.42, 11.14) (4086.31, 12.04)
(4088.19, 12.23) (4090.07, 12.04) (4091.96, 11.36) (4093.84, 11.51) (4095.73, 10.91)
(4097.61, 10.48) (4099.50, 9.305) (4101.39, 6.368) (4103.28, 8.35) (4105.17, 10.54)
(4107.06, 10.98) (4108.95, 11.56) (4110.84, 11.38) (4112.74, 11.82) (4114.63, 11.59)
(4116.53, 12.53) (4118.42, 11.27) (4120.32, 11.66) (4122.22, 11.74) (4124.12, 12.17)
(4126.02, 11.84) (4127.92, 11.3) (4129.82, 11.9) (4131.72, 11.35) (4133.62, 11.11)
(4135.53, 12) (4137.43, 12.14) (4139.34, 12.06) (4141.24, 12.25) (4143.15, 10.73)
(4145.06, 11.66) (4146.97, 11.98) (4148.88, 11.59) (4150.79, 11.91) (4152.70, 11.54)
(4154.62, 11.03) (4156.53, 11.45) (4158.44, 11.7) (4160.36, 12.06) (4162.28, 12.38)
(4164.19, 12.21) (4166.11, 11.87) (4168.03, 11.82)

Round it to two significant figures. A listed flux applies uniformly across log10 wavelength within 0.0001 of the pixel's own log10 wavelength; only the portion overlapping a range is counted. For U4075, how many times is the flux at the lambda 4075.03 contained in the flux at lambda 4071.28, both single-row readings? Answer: 0.92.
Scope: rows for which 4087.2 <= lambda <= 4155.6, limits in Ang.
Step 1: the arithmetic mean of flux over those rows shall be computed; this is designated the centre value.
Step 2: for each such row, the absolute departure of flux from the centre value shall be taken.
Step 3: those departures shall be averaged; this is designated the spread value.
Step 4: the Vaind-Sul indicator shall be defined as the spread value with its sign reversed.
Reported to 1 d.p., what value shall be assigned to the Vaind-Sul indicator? -0.7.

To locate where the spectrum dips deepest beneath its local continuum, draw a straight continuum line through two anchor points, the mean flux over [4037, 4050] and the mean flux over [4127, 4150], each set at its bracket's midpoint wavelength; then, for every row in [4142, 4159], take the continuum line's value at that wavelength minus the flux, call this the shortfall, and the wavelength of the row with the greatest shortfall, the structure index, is 4143.15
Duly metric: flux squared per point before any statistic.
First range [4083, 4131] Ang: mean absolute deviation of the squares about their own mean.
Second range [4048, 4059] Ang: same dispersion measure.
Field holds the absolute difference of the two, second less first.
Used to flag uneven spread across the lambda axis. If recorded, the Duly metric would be 11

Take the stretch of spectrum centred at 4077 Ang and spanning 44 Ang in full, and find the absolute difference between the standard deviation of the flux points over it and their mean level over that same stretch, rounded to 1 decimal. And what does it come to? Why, 10.8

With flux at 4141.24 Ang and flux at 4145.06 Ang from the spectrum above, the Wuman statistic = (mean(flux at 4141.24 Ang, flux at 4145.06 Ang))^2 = 143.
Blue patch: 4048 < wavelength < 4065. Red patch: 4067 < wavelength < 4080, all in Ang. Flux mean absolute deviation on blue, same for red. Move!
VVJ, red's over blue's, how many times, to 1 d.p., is 1.1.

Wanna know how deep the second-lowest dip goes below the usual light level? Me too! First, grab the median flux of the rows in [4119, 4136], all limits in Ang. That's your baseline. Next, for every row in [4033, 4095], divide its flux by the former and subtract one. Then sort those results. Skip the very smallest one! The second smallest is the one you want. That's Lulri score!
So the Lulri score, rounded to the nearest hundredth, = -0.13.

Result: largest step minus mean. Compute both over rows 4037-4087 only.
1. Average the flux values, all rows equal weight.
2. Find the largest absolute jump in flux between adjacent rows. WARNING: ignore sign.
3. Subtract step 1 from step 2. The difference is -9.3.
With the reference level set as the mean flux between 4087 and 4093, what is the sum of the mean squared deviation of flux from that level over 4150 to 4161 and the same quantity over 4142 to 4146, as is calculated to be 0.86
